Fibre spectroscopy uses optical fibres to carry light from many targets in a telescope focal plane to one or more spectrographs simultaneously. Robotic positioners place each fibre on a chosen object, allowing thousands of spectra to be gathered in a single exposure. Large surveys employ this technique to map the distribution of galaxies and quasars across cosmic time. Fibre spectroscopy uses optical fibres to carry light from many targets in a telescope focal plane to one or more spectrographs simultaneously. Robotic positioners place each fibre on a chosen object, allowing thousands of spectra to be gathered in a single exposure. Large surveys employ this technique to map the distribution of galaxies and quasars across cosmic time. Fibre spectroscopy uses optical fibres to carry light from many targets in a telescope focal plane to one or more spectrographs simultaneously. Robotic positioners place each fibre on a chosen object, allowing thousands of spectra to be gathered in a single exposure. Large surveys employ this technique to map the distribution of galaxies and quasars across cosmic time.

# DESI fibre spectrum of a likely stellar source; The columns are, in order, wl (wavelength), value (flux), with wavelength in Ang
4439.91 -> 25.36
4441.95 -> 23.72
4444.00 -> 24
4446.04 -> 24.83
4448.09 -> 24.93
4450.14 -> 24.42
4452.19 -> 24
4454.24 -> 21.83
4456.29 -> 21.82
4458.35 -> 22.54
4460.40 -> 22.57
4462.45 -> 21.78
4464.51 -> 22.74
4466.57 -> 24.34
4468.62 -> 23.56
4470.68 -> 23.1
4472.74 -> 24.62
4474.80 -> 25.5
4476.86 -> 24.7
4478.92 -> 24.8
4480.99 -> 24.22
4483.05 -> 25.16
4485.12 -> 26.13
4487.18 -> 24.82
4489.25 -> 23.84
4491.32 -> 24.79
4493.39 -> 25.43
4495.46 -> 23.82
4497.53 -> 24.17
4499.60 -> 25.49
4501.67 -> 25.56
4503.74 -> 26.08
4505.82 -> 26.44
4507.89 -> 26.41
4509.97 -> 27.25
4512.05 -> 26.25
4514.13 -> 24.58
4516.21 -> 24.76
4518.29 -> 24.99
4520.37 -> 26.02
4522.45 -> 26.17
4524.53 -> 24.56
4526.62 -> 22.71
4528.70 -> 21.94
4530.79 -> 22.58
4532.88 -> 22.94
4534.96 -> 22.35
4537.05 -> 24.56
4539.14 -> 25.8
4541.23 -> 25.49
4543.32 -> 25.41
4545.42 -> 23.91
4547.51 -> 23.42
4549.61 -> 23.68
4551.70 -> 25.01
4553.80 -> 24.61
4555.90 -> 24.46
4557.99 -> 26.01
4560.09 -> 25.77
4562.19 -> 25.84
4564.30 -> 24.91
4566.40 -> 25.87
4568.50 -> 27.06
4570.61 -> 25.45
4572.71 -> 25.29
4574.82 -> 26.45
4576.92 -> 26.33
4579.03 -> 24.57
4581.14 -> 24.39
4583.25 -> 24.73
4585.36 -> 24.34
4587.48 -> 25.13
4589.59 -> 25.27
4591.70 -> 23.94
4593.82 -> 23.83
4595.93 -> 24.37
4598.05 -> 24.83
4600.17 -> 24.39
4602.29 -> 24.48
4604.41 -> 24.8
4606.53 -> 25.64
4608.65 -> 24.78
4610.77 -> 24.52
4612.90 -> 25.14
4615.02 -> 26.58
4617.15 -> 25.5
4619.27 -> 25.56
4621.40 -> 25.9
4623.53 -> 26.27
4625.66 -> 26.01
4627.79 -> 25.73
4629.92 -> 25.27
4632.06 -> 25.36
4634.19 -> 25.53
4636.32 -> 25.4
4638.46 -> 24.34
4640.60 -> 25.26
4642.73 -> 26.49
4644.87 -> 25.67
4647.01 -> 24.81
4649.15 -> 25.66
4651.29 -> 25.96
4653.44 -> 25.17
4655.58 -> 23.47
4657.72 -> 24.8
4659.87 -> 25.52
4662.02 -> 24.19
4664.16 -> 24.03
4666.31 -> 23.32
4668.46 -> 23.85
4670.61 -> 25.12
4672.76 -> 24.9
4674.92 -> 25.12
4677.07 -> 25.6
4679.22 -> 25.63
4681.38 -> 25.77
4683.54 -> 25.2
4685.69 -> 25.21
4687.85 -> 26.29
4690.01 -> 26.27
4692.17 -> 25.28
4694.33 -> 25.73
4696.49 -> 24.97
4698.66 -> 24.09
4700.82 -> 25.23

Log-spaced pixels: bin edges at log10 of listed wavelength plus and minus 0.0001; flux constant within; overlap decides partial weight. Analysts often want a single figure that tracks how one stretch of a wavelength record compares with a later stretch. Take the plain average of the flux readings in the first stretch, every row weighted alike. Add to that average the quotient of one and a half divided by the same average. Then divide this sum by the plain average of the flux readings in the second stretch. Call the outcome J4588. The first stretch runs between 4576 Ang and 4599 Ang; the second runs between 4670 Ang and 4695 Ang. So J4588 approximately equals 0.97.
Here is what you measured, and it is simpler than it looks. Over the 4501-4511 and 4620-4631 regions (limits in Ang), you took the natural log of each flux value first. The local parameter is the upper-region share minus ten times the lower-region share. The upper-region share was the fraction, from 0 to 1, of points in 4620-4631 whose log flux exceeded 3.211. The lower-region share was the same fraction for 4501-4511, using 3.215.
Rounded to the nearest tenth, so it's -9.0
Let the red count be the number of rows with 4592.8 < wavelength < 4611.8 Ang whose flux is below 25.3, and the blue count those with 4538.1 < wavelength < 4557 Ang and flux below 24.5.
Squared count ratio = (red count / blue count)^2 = 4.0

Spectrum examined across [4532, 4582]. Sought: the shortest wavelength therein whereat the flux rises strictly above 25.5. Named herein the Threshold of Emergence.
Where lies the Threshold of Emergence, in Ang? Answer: 4539.14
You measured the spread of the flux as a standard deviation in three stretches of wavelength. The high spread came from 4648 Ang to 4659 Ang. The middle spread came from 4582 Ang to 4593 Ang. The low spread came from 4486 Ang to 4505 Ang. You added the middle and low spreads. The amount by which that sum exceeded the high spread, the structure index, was 0.39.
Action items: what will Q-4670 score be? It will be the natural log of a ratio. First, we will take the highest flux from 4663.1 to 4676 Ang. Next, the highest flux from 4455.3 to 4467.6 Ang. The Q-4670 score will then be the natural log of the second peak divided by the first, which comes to -0.03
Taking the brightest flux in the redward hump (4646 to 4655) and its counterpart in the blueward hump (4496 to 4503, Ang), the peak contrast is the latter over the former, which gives 0.98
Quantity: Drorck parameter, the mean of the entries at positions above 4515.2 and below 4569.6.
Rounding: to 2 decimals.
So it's 24.65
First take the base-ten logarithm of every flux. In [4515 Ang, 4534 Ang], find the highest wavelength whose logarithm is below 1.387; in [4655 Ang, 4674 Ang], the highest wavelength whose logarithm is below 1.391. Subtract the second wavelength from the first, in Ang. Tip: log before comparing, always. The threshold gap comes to -135.6 Ang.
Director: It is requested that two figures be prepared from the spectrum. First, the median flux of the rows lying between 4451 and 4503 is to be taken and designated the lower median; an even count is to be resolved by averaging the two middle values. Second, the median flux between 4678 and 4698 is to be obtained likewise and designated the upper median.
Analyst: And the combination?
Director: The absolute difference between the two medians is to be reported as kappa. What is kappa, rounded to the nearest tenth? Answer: 1.4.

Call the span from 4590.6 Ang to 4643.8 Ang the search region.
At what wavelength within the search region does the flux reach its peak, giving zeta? 4615.02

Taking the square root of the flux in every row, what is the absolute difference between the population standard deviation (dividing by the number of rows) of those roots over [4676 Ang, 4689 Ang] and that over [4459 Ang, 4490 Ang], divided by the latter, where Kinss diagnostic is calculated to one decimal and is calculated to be 0.7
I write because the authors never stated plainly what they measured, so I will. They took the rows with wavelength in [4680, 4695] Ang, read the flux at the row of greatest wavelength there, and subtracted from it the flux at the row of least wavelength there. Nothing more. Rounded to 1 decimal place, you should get 0.0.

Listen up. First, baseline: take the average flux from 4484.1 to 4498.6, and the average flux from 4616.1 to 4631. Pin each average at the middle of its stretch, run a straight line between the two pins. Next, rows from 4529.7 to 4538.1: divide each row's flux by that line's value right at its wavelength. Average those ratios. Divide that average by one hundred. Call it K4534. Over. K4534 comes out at 0.0092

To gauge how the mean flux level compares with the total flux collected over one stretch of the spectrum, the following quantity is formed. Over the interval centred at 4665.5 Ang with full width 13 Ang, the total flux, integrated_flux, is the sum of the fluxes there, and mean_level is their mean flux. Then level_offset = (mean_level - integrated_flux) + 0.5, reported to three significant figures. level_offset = -121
